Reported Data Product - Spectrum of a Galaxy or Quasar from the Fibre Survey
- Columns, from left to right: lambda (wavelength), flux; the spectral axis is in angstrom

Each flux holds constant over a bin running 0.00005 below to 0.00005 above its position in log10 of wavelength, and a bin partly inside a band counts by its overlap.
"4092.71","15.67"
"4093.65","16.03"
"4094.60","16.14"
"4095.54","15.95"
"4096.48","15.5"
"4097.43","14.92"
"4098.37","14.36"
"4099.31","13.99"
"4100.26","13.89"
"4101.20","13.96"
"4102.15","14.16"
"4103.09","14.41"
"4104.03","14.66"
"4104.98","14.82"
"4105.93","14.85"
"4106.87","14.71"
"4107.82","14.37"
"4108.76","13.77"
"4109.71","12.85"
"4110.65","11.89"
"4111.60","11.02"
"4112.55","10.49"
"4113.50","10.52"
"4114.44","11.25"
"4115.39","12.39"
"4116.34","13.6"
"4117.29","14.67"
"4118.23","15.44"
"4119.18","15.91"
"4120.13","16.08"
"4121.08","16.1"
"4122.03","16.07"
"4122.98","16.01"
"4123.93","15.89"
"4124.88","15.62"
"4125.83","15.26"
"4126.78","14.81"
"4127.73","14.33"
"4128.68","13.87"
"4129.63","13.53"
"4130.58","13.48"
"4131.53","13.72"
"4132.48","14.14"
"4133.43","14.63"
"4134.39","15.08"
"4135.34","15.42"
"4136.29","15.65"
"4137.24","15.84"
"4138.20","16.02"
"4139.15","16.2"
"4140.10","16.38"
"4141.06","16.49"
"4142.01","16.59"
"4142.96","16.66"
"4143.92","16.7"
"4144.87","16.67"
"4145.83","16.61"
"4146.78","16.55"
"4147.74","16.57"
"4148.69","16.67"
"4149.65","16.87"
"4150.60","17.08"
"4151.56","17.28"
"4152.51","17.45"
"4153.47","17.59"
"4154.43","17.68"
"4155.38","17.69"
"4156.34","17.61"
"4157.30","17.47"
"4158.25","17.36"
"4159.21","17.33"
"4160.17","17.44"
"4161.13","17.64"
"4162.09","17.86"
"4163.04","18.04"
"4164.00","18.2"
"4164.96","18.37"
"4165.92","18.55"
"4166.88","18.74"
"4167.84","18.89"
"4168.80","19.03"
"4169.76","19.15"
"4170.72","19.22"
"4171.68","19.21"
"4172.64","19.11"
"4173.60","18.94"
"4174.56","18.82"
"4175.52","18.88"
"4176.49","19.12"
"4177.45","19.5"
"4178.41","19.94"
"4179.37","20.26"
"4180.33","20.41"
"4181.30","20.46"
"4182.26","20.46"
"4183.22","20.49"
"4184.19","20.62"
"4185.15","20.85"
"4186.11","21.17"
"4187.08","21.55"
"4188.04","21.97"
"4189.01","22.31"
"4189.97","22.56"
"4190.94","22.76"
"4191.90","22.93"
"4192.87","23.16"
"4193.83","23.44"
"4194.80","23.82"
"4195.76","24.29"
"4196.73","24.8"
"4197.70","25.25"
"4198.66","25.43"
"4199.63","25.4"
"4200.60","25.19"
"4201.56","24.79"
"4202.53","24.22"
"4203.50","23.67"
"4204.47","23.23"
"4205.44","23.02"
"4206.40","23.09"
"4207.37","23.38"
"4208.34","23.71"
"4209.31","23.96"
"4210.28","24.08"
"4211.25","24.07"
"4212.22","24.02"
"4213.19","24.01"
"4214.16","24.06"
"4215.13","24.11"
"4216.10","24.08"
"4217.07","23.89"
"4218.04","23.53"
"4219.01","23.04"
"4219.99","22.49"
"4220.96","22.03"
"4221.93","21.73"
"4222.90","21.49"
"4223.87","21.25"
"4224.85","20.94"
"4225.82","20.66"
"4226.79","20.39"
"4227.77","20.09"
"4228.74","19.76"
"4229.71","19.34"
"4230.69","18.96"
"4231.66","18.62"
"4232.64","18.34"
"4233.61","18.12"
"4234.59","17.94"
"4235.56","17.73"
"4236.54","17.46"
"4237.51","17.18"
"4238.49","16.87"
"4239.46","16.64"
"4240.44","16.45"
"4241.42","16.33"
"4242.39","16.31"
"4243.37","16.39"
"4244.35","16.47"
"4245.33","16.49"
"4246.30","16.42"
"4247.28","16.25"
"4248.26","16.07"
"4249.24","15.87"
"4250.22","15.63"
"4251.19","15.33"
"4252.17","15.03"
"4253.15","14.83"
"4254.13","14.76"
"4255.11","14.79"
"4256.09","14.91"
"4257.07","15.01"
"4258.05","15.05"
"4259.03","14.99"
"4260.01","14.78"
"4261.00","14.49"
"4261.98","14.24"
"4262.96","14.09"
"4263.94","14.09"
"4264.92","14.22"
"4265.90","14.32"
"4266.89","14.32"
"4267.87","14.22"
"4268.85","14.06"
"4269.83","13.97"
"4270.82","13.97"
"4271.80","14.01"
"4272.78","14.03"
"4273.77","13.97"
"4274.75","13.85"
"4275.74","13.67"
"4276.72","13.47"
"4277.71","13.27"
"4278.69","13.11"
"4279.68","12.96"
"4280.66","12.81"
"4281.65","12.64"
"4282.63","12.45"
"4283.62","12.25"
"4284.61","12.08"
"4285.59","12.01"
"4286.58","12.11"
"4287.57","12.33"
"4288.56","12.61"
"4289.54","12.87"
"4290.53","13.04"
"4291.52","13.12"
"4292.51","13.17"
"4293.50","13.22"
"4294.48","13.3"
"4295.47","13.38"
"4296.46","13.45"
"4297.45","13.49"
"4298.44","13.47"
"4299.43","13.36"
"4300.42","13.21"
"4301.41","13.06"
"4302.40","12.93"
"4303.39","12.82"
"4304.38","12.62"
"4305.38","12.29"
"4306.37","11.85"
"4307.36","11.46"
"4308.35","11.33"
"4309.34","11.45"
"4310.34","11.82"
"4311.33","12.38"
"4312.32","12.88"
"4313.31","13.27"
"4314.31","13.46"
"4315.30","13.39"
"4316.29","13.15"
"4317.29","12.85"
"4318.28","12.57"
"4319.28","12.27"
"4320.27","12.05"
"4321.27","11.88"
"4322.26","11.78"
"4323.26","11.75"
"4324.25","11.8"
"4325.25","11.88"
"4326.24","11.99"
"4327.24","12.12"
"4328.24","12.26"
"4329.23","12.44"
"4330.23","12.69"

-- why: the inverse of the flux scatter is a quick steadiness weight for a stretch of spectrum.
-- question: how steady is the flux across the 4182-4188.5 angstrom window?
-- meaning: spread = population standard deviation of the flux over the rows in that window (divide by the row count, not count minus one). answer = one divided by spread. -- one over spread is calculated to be 1.9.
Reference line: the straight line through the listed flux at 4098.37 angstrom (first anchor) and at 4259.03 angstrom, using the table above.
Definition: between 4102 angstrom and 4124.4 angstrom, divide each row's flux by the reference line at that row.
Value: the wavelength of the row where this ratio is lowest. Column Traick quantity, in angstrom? 4112.55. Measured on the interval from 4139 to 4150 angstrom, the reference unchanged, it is 4139.15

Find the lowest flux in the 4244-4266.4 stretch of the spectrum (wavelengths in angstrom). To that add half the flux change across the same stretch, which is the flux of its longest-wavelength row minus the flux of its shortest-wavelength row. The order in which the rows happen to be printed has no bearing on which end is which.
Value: 13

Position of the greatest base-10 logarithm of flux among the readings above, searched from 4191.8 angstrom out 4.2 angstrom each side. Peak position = 4195.76 angstrom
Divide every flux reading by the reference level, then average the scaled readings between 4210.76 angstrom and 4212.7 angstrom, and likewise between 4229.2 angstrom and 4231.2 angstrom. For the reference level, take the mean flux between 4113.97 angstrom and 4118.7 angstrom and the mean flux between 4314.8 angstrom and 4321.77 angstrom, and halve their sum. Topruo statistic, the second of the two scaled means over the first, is 0.80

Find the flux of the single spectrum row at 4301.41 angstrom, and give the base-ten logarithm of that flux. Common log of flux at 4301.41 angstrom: 1.12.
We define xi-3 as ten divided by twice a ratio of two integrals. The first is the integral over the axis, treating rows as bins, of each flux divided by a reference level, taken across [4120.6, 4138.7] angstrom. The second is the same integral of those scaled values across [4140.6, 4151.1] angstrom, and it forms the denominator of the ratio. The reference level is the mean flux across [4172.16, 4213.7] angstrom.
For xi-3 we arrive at 3.2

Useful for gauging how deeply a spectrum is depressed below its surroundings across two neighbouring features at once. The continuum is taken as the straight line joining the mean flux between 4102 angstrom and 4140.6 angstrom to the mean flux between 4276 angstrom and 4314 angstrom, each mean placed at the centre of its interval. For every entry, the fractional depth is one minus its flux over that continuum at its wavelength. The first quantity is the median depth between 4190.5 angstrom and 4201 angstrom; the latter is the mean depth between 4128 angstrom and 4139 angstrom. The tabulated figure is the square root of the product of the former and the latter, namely 0.15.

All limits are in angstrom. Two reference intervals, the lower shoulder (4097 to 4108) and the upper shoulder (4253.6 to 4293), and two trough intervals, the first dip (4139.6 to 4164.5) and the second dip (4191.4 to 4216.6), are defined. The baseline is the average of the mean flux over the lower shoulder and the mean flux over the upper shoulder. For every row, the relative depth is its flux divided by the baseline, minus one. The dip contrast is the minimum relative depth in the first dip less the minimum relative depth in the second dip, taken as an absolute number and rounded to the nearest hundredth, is 0.47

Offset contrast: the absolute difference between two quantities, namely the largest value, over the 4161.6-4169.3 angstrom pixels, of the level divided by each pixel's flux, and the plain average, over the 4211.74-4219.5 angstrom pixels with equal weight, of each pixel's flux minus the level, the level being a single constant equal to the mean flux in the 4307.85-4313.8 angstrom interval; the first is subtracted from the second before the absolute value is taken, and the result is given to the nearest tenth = 11.0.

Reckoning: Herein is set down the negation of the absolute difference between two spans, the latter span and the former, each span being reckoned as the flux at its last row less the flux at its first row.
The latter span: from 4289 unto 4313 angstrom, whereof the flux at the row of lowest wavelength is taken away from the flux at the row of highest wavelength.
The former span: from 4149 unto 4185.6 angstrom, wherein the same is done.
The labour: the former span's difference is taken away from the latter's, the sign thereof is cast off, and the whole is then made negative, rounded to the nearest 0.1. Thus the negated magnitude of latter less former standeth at -4.0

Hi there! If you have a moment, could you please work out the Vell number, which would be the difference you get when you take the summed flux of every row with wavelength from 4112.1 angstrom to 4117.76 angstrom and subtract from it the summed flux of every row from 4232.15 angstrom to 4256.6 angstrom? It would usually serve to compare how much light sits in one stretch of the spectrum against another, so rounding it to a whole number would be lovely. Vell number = -336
